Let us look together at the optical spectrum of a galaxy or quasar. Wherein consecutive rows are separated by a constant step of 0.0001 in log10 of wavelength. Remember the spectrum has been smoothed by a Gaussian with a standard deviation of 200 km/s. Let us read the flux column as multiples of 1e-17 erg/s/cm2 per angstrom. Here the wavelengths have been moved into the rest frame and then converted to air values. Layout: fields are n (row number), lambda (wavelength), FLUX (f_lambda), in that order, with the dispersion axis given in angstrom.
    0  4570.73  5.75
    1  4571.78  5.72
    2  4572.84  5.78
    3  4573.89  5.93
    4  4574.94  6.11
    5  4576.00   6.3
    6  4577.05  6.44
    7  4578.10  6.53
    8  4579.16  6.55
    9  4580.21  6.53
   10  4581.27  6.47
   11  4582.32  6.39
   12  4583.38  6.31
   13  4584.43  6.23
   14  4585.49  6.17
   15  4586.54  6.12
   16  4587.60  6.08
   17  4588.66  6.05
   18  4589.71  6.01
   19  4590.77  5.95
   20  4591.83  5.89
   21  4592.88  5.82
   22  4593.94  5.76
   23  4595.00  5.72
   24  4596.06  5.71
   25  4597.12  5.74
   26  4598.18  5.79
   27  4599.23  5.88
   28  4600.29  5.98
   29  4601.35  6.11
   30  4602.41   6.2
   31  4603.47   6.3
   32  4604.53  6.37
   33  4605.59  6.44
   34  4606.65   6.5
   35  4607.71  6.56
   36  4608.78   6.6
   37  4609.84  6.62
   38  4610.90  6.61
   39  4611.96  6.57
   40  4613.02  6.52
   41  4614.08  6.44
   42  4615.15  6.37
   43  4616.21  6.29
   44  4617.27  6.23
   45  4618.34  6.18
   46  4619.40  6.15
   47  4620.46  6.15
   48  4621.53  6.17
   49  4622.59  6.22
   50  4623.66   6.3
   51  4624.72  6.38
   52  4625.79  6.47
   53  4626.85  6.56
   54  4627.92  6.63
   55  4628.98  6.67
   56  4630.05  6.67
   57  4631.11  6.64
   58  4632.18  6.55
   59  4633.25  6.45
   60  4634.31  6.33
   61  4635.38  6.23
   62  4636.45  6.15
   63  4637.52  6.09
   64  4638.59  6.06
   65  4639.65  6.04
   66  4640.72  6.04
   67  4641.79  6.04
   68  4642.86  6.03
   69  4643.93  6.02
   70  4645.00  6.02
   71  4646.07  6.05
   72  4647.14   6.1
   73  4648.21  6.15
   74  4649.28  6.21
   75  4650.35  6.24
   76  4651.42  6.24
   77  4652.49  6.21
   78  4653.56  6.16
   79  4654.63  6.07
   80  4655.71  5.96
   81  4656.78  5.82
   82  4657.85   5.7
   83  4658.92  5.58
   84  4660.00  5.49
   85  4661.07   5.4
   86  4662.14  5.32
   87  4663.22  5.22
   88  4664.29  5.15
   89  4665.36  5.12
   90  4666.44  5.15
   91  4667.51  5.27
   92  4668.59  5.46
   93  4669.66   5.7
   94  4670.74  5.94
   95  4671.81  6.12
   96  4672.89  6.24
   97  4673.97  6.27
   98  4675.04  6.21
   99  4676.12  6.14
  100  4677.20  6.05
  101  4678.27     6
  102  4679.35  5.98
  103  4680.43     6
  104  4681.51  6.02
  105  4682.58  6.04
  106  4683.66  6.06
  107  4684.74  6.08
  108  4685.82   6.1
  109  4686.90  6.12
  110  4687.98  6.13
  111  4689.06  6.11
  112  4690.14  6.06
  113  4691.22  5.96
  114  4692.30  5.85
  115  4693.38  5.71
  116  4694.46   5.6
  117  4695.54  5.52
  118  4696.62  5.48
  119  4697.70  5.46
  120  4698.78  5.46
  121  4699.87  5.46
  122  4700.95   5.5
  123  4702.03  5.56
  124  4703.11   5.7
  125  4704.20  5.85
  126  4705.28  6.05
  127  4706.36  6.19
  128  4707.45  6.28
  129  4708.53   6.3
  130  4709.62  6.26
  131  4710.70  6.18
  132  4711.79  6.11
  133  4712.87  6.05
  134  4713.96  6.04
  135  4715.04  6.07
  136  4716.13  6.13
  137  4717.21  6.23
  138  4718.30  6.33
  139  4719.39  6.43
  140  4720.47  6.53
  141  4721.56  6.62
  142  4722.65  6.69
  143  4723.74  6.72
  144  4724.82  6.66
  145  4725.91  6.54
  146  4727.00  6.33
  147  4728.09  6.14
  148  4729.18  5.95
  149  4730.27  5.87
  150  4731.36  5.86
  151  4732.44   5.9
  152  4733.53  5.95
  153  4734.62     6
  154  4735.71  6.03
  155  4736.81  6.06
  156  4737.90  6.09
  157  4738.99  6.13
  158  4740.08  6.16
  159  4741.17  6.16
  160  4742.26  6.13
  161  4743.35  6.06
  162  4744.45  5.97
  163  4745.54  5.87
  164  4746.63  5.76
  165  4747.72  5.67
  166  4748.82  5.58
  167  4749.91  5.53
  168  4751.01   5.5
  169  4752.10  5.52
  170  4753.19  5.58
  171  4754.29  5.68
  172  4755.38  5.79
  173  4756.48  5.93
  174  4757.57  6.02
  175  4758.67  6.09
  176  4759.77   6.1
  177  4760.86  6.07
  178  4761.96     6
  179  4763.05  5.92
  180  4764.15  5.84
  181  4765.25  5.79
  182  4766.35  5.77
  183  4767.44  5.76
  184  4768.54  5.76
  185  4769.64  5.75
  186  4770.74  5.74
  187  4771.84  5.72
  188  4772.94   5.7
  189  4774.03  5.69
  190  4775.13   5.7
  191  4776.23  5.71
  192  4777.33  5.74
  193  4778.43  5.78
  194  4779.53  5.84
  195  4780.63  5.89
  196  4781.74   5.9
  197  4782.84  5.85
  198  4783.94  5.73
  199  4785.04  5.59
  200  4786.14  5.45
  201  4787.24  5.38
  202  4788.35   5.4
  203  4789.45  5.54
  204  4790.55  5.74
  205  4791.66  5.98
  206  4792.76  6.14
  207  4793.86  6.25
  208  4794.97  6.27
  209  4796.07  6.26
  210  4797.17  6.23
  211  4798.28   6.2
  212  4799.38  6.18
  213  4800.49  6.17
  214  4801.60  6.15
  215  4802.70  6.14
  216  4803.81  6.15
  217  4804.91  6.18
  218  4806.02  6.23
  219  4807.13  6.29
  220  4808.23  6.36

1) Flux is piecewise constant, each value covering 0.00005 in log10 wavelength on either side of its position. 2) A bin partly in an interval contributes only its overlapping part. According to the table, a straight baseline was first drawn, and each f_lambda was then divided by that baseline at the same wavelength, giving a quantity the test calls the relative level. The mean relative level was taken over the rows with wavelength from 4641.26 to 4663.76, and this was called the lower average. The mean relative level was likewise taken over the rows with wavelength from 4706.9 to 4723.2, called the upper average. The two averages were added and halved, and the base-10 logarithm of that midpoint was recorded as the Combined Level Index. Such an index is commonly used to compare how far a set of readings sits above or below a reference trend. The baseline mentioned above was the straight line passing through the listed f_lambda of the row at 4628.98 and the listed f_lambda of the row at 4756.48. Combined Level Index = -0.017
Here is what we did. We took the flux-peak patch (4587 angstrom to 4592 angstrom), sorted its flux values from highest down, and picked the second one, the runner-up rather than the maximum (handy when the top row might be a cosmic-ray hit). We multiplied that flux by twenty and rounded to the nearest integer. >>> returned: 121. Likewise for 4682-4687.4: 122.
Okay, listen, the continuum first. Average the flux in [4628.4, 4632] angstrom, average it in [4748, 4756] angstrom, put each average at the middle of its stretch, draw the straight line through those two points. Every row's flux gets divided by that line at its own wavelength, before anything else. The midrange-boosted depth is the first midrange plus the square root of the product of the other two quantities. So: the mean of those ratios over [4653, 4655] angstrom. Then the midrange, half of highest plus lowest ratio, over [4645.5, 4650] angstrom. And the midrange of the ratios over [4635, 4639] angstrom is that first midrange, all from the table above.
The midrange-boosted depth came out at 1.88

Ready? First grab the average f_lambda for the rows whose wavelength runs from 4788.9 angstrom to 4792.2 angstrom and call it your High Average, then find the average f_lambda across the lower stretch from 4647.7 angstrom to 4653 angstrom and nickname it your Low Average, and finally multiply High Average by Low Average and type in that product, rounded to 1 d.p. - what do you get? 35.7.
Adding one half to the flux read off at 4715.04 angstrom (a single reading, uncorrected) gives 6.6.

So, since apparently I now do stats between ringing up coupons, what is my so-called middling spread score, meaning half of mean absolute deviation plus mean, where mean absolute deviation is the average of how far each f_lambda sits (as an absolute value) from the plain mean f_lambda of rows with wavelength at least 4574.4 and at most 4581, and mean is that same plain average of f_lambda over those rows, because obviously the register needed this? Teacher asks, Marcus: 3.3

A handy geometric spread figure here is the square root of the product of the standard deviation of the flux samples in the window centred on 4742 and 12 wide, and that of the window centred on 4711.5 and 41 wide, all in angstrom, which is 0.25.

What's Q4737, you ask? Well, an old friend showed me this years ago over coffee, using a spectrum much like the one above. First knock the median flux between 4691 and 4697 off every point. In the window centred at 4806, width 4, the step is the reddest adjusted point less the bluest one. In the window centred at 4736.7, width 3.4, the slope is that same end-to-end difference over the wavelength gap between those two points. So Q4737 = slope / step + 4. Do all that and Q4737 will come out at 4.2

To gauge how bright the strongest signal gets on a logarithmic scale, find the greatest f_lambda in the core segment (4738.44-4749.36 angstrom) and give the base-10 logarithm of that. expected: 0.790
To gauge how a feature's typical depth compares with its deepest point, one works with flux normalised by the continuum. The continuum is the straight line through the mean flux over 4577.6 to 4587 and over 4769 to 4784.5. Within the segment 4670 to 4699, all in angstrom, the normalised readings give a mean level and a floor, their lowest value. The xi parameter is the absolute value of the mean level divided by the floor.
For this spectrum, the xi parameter 1.083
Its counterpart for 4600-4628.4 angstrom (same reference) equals 1.072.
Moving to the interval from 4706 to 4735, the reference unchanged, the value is 1.058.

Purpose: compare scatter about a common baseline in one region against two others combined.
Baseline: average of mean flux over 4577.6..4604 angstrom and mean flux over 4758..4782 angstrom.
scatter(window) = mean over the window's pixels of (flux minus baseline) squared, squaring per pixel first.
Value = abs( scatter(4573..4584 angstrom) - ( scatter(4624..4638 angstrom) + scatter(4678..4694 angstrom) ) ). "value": 0.10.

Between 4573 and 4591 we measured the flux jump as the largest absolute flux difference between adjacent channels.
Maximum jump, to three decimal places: 0.190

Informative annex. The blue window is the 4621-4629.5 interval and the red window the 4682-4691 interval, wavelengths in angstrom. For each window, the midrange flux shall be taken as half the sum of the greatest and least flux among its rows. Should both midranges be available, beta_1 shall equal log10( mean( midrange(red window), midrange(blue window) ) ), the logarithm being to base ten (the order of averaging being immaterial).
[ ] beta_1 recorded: 0.796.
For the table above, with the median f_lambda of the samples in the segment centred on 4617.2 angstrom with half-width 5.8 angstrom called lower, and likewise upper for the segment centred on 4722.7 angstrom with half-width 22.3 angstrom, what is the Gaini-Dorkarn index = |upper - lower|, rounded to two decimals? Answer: 0.10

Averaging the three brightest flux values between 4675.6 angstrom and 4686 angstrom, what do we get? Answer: 6.11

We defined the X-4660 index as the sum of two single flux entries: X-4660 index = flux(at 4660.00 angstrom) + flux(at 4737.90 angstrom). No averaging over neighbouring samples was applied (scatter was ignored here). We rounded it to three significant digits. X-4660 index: 11.6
